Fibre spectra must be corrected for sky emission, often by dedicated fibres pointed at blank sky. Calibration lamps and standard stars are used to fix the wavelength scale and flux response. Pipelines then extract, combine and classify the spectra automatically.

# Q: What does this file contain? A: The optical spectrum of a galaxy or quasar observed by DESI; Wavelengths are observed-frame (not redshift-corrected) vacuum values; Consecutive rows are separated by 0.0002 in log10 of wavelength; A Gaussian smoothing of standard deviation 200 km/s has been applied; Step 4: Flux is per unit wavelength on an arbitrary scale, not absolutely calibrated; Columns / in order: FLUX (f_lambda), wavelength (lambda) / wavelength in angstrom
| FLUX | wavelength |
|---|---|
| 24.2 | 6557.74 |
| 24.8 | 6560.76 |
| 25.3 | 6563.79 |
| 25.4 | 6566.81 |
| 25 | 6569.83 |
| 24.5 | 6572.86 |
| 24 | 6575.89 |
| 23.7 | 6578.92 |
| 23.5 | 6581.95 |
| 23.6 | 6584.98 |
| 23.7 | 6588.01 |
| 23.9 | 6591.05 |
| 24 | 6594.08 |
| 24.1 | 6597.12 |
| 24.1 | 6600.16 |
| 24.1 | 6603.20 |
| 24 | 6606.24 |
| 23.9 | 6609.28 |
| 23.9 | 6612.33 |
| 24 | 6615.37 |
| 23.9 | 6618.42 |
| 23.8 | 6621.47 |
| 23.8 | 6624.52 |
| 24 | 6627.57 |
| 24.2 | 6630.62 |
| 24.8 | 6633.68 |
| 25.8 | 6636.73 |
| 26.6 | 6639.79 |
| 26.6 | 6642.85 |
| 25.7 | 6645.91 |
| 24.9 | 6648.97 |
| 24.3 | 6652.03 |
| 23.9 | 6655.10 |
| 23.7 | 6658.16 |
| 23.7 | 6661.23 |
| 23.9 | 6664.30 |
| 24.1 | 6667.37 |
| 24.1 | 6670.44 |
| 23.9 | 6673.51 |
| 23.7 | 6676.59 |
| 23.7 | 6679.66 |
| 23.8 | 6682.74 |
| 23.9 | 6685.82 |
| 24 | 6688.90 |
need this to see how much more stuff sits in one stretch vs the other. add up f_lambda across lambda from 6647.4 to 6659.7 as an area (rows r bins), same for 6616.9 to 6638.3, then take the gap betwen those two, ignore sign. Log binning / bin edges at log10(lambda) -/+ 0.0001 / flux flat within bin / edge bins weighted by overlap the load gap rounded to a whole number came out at 223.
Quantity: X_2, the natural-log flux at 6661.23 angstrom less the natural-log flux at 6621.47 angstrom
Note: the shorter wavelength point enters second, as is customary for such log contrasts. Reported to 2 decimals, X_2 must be 0.00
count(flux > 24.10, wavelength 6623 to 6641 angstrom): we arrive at 4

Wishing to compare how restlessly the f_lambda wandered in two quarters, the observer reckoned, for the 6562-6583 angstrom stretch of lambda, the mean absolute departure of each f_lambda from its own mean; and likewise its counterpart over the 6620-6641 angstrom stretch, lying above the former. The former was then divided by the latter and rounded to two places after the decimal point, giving 0.74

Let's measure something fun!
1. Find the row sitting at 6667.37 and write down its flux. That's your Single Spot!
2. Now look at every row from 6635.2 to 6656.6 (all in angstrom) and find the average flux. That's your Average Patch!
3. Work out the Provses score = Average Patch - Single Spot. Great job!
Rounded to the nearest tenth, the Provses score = 1.3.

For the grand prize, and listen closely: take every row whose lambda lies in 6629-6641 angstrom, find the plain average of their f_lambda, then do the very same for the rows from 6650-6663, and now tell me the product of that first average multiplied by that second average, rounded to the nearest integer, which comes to 606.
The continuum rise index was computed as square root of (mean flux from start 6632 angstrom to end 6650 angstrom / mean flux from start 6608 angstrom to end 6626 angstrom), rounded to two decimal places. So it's 1.04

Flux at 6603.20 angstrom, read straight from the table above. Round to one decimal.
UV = 24.1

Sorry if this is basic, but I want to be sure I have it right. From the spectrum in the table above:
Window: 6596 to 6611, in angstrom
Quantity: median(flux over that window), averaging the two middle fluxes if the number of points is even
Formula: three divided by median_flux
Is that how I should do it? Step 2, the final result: 0.124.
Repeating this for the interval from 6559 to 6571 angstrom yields 0.119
